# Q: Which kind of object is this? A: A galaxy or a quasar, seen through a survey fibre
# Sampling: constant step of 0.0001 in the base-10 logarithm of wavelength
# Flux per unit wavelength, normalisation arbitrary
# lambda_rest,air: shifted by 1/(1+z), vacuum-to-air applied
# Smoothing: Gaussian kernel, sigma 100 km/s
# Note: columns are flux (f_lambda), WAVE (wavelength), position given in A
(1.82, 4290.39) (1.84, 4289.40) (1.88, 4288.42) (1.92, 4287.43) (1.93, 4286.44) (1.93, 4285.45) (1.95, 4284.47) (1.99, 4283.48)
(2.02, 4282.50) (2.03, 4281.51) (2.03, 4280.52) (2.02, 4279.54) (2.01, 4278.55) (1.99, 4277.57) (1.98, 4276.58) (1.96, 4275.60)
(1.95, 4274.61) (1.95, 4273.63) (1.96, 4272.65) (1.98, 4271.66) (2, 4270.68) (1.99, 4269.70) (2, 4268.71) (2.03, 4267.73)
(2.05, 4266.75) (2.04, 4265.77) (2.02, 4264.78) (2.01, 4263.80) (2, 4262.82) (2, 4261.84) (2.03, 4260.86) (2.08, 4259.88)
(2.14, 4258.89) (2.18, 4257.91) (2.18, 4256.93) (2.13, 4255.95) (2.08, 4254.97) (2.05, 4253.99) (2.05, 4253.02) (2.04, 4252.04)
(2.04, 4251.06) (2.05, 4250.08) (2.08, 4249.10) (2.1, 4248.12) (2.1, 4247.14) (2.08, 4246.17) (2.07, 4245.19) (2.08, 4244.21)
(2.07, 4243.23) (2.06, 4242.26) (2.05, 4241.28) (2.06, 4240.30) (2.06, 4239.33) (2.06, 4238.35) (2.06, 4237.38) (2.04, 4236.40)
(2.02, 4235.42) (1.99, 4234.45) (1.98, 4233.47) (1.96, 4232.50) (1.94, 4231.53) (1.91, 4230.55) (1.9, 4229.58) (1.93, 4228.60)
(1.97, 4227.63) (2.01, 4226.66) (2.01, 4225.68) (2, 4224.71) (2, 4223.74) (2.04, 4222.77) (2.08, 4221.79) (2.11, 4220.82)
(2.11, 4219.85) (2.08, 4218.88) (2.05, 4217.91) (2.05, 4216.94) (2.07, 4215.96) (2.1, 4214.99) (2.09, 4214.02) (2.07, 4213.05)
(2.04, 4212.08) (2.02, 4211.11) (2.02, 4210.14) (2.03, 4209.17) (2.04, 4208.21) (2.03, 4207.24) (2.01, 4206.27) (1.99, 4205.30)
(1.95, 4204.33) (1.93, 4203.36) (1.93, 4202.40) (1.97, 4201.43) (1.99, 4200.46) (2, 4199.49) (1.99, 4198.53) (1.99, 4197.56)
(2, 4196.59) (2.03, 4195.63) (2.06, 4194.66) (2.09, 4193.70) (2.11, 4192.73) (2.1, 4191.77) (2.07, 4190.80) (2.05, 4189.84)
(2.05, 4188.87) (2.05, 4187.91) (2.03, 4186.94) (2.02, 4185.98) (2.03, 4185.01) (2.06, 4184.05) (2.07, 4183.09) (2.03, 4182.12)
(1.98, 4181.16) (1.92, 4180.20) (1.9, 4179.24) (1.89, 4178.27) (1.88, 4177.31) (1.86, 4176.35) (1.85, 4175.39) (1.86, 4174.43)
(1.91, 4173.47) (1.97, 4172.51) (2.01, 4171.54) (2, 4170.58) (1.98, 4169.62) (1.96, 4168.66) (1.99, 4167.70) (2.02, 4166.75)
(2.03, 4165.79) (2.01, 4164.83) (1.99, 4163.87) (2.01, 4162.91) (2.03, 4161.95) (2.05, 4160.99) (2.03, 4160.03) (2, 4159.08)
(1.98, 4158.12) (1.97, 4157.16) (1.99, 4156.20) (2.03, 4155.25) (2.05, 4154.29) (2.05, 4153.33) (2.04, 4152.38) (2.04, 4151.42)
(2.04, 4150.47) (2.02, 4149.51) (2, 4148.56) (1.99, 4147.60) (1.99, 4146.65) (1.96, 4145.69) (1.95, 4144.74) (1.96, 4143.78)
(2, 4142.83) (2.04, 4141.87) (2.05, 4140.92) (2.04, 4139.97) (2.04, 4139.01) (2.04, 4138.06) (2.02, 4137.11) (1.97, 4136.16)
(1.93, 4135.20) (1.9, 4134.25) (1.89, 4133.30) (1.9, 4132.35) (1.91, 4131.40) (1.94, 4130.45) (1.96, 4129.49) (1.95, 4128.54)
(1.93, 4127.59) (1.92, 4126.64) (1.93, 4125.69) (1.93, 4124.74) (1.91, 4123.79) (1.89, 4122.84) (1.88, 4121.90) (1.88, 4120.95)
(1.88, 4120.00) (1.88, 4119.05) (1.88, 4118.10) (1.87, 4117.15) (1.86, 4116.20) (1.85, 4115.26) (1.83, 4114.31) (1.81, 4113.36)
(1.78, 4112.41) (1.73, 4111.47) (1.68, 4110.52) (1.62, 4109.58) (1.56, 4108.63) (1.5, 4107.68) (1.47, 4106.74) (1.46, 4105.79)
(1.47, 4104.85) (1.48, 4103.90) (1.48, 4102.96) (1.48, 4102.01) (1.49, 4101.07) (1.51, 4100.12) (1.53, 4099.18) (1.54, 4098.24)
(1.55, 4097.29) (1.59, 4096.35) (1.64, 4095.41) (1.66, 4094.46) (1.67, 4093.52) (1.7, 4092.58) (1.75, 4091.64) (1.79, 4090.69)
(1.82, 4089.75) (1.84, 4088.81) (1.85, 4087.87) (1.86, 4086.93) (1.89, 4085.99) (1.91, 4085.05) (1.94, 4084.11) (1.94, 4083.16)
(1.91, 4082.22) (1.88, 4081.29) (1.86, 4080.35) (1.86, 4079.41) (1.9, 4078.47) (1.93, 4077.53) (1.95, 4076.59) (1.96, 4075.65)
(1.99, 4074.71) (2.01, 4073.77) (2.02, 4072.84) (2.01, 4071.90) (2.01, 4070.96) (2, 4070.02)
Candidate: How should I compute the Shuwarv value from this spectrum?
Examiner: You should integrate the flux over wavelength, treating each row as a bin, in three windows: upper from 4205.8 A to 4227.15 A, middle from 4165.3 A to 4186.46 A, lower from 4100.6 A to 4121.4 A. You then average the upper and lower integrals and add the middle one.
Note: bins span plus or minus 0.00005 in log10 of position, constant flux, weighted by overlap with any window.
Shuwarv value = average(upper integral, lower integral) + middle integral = 80.9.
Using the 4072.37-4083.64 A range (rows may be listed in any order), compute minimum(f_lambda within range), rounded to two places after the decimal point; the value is 1.86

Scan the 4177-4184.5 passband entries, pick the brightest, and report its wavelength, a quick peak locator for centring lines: 4183.09 A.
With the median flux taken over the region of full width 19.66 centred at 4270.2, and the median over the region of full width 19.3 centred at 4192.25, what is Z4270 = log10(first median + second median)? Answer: 0.606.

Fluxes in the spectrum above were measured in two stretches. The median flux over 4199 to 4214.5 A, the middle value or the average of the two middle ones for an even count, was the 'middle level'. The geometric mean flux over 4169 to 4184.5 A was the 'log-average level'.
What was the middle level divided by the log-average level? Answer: 1.04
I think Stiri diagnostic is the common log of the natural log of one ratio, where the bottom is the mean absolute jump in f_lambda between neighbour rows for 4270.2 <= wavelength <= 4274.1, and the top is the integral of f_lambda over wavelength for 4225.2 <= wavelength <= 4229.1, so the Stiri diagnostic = 0.788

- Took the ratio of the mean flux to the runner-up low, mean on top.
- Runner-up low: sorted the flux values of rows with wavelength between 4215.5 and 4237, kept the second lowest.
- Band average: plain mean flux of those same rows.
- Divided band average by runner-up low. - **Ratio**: 1.05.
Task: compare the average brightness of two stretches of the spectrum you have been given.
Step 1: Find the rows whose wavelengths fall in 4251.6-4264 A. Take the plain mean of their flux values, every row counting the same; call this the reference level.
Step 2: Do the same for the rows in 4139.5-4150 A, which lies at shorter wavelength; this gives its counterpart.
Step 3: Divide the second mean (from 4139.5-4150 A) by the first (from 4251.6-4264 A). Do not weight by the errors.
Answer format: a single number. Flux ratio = 0.96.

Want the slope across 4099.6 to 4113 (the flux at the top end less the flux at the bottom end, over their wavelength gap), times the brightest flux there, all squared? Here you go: 0.0015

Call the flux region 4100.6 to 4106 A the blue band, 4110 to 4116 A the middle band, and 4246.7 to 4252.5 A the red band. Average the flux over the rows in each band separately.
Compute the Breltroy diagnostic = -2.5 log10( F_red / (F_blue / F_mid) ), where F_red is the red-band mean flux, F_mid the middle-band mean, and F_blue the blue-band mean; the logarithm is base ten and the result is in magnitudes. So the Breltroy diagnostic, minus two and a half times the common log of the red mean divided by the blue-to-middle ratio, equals -0.99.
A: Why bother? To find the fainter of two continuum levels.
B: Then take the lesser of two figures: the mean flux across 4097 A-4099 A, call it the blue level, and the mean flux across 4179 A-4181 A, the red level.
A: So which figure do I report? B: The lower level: 1.54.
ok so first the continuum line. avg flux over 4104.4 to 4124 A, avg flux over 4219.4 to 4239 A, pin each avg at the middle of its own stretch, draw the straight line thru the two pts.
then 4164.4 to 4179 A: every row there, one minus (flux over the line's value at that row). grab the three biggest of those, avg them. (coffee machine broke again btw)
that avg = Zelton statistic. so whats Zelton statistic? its 0.015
